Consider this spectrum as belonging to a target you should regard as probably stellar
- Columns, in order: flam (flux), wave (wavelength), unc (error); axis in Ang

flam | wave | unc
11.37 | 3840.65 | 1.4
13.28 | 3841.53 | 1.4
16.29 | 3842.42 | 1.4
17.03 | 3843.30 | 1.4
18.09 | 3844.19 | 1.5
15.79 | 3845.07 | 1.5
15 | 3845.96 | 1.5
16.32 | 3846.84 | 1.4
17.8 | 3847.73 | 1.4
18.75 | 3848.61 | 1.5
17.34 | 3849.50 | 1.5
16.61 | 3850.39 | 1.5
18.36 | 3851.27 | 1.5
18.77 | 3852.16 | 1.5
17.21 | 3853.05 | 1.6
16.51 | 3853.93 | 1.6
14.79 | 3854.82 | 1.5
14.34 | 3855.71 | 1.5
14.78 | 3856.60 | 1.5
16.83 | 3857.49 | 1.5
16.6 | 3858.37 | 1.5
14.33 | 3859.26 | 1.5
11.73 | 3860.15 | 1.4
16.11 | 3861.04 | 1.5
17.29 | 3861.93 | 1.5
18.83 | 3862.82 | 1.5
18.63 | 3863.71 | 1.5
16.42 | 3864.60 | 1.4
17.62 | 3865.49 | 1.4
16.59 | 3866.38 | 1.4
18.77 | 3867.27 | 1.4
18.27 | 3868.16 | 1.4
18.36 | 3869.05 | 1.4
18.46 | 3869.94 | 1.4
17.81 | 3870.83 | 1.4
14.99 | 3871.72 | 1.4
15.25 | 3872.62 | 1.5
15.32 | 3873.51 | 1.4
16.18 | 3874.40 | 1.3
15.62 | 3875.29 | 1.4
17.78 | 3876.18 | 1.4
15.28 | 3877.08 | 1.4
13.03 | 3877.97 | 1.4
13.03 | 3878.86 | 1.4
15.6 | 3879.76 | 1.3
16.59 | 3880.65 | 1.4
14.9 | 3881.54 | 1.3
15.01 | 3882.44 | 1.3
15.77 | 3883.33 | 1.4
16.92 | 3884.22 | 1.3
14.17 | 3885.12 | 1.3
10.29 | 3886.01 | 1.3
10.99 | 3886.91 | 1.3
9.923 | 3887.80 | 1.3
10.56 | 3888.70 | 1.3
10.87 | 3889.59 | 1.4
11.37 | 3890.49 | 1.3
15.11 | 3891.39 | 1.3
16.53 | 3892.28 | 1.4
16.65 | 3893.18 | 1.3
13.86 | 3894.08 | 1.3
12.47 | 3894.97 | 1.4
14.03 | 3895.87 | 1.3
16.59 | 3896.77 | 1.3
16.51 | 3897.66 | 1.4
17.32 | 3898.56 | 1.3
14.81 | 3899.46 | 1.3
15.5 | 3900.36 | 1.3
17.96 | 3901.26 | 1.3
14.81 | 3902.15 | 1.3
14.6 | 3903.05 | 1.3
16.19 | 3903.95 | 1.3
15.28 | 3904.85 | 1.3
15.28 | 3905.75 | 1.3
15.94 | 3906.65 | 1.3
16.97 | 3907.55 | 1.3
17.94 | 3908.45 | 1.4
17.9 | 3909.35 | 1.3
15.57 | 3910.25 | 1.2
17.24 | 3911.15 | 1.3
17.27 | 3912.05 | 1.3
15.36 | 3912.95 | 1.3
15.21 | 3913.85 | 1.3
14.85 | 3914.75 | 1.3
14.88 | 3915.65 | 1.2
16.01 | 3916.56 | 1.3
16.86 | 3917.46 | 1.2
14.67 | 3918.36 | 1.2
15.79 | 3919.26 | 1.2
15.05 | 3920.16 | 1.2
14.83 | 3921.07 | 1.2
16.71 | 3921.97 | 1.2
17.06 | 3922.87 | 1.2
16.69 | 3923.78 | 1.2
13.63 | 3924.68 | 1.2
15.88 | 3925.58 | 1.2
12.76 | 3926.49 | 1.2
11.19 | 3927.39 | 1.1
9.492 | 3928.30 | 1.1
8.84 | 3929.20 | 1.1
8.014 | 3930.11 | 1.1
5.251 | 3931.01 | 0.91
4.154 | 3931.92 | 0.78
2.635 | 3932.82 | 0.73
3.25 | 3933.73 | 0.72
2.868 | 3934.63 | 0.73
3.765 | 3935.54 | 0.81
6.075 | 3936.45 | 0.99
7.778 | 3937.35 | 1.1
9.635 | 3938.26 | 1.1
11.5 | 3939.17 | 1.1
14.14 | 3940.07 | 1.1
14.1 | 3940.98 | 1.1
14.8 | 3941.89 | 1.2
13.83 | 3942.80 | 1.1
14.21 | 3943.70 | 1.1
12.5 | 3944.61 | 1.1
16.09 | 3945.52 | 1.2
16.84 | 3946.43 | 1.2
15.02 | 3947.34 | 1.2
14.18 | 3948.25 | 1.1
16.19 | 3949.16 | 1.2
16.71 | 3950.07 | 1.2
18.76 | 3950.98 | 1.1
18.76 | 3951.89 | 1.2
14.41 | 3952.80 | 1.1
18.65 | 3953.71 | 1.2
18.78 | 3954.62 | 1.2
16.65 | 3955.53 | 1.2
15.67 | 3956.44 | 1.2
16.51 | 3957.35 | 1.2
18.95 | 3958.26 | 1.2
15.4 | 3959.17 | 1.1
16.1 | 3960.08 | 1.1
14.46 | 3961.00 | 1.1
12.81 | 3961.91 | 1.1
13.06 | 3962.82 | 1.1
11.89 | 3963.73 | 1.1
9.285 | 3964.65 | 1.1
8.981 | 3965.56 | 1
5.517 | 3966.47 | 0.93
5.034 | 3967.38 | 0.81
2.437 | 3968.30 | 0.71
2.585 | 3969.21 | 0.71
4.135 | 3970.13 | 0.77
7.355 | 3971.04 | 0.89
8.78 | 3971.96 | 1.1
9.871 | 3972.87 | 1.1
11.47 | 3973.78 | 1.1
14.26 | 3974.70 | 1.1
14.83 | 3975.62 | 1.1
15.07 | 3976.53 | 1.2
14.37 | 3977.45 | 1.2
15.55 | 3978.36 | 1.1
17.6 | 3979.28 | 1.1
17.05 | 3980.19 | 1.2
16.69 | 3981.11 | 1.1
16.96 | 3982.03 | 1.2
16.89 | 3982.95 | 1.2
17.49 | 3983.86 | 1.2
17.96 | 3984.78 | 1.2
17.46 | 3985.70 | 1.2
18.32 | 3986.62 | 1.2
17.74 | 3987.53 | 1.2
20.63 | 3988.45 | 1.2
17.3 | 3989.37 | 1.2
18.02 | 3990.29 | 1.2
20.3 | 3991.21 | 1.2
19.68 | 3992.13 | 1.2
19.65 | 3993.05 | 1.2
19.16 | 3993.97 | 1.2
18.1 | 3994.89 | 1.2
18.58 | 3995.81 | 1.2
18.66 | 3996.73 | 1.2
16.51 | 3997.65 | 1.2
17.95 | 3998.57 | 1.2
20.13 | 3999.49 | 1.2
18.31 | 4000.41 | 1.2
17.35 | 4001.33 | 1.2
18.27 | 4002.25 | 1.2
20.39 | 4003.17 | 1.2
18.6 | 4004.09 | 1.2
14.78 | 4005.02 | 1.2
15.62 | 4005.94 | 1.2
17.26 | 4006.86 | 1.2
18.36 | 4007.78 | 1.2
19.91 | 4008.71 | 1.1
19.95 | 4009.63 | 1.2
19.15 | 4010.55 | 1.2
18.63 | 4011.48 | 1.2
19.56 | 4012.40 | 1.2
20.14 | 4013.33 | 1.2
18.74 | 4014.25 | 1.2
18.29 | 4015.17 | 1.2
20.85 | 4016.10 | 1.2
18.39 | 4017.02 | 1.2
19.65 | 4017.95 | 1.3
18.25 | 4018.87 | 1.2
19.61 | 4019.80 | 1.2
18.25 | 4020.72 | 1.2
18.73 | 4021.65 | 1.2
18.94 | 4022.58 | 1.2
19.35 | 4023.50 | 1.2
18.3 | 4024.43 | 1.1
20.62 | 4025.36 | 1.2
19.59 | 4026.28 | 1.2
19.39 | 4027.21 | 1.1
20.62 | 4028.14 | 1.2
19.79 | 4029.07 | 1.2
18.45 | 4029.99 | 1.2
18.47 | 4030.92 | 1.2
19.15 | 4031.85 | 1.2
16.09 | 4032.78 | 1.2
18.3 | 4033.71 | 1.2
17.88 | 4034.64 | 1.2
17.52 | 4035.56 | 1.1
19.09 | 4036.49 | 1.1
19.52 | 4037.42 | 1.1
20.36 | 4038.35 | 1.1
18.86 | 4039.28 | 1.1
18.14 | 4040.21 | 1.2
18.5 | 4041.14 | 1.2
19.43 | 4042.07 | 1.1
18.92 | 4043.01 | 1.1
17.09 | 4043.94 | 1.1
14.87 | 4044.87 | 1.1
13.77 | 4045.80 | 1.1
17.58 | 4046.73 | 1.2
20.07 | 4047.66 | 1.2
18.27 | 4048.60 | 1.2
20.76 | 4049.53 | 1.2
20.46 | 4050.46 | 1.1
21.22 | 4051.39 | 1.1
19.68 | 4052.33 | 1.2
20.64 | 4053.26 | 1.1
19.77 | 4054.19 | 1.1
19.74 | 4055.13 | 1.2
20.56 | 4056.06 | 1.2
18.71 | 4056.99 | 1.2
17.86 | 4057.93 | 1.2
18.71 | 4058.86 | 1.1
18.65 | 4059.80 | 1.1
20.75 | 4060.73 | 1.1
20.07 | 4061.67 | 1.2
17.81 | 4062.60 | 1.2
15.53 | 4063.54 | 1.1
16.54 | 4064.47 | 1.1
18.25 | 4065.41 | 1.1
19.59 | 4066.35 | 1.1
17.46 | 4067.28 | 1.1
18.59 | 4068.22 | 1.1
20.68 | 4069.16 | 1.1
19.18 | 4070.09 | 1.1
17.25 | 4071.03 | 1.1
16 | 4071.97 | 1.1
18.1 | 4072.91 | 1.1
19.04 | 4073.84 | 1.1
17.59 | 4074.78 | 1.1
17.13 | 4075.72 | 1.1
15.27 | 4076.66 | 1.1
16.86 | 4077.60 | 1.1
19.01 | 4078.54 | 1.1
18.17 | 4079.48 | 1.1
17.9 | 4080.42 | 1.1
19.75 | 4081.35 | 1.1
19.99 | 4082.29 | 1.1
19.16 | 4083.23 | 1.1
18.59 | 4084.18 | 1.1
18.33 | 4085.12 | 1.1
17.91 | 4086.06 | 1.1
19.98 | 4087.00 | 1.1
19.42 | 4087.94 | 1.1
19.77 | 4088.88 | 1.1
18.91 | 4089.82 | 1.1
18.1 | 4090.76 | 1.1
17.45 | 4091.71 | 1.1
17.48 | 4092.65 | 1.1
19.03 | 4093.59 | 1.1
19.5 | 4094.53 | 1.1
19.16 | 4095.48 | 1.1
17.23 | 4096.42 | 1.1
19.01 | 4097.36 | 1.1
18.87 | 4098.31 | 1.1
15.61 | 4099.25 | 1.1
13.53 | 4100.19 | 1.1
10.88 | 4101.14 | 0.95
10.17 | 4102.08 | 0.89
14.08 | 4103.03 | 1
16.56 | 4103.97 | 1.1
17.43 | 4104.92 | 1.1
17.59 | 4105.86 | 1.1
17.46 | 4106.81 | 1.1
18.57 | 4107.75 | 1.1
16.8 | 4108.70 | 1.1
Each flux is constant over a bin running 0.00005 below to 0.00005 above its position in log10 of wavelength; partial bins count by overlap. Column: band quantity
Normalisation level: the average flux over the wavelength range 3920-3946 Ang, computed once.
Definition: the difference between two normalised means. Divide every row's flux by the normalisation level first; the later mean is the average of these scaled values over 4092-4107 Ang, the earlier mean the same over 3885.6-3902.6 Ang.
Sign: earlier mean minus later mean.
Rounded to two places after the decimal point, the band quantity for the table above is -0.23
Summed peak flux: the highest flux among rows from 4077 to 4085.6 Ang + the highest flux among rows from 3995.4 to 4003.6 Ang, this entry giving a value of 40.4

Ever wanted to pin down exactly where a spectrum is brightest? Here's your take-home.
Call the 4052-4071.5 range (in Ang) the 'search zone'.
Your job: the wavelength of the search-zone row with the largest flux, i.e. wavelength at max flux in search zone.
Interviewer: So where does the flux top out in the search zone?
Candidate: 4060.73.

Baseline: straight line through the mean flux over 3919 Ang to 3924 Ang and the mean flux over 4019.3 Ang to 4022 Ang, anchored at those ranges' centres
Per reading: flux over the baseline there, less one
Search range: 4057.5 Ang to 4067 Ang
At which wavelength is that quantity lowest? 4063.54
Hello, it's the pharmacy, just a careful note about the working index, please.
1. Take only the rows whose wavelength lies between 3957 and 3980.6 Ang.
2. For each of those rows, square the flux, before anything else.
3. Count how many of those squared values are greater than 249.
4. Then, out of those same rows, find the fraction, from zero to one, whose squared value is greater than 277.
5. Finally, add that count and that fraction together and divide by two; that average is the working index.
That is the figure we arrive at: 2.6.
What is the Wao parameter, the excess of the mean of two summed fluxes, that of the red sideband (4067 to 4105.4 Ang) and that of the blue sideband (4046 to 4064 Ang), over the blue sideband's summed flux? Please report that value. 179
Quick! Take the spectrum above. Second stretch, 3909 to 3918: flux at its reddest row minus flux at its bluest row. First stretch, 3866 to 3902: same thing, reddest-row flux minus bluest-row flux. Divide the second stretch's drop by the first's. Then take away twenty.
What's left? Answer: -20.8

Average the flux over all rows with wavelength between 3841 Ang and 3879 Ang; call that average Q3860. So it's 16.4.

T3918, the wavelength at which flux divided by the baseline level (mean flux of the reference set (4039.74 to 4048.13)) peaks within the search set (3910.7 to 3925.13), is 3912.05 Ang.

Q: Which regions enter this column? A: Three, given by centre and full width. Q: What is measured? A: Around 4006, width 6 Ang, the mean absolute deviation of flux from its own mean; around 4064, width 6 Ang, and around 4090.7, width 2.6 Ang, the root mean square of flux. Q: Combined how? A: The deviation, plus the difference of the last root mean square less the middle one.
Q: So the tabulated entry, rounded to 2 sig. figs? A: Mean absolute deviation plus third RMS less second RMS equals 1.8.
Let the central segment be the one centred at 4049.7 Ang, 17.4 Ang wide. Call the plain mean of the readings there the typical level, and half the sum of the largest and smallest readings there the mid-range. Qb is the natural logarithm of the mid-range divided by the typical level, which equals -0.074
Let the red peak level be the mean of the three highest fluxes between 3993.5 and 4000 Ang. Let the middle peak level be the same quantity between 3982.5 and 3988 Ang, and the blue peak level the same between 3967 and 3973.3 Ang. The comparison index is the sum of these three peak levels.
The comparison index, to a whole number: 46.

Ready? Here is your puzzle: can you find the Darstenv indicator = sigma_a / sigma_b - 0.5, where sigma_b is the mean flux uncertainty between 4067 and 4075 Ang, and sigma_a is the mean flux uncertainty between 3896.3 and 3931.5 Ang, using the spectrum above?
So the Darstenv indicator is 0.63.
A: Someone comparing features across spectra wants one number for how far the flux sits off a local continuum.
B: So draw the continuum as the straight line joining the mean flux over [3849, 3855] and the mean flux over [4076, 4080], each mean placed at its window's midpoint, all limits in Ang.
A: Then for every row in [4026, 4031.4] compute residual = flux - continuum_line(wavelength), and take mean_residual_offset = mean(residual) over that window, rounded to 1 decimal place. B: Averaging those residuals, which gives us 2.1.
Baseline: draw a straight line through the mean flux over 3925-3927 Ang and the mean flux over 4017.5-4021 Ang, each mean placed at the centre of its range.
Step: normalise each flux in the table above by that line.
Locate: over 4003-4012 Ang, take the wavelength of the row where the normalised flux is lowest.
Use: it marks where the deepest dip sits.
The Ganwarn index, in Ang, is 4005.02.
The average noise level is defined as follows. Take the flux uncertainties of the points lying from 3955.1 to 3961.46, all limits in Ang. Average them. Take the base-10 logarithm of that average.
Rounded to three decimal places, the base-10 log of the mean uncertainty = 0.063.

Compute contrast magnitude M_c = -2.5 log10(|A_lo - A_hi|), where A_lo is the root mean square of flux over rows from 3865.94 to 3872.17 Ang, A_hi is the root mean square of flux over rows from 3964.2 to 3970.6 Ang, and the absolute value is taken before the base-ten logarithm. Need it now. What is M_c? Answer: -2.7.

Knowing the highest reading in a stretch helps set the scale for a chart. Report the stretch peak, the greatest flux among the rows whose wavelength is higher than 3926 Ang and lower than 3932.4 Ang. 12.76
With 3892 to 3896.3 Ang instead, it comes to 16.65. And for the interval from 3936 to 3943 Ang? 14.8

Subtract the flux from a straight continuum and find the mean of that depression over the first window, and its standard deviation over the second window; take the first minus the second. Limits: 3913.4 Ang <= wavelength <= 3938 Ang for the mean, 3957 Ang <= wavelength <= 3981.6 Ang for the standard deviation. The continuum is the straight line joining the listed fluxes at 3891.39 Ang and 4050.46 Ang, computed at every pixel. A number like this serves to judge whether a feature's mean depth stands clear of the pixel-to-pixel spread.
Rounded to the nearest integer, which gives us 0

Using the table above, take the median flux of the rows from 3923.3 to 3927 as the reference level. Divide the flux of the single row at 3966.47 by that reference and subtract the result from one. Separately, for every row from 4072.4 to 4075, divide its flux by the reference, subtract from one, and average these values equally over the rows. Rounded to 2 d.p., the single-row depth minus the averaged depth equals 0.86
